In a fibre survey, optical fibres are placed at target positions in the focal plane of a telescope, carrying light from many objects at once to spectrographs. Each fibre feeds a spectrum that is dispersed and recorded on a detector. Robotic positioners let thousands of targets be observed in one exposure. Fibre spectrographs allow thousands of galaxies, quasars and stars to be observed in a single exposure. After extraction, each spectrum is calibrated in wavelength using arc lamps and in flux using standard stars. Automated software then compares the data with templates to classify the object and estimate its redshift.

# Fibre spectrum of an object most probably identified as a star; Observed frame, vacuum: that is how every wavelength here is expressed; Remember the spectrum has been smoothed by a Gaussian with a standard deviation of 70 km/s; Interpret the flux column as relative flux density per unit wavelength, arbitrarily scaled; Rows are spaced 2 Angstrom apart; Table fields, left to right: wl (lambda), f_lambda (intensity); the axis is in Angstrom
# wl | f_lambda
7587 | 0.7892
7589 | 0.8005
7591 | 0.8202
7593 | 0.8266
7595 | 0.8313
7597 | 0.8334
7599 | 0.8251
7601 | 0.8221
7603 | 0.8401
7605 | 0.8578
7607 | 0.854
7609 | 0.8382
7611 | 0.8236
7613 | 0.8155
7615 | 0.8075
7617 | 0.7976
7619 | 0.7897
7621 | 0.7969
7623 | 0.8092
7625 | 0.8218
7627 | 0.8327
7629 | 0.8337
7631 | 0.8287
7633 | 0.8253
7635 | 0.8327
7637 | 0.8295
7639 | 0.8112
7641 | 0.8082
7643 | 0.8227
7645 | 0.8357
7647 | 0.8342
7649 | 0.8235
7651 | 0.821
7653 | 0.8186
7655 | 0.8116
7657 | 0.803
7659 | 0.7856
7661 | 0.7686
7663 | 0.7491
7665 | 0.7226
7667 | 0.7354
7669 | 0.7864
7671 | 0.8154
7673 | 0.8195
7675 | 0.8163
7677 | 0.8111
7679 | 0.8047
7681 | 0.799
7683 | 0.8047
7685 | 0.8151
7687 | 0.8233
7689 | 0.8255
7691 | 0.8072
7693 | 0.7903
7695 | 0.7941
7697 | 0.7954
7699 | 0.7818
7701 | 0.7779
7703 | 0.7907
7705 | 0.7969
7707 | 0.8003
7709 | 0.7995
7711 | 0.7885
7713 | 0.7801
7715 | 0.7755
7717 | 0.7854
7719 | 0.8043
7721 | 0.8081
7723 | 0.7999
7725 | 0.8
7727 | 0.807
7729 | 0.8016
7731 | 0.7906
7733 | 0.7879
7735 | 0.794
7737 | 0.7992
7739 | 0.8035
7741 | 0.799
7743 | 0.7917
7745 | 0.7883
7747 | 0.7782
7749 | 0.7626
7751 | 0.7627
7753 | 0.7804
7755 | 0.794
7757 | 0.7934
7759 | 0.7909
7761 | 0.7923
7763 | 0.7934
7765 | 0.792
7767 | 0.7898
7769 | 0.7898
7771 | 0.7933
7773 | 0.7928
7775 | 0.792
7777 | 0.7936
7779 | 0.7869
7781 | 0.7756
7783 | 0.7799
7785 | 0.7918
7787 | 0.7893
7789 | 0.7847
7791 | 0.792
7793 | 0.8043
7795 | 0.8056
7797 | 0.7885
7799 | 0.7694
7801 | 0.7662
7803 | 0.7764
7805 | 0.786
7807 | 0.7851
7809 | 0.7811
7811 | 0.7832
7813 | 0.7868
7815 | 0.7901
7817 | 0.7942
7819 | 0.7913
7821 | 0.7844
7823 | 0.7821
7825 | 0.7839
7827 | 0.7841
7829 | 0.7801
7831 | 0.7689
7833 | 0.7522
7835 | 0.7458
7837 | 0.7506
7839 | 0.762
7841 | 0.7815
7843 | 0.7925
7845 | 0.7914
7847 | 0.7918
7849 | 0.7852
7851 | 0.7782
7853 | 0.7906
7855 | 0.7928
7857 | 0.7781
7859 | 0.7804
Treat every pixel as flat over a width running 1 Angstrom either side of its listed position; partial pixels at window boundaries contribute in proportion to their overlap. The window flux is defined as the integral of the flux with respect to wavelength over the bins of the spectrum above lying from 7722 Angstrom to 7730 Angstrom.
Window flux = 6.42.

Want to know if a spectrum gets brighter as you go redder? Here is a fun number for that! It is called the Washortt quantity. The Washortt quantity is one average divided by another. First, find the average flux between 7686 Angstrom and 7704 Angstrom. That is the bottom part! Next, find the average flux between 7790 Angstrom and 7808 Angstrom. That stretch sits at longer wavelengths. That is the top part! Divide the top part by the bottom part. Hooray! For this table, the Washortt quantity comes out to 0.98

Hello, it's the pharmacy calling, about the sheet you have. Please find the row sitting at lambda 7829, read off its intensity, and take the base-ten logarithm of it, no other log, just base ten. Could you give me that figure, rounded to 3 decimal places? -0.108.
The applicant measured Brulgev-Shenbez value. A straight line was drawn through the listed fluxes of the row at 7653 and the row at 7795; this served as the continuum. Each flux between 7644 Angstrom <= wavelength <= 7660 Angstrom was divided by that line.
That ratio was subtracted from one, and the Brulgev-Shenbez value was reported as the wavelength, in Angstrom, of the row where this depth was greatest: 7659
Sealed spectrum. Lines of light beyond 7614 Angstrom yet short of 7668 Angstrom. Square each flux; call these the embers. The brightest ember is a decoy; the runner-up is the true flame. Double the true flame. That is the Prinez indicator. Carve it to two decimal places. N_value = 1.39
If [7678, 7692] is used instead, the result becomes 1.36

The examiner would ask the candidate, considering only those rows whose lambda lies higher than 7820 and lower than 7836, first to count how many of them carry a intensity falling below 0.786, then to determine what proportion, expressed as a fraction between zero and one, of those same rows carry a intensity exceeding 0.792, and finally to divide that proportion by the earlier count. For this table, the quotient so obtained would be 0.00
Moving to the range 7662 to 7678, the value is 0.17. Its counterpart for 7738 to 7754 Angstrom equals 0.06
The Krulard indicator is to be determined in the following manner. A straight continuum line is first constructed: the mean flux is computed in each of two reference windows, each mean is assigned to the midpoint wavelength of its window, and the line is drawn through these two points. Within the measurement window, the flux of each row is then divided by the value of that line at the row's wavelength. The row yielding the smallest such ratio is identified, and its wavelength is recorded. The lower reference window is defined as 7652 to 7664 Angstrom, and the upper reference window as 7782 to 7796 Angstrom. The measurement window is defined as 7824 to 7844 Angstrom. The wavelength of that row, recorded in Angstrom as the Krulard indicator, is 7835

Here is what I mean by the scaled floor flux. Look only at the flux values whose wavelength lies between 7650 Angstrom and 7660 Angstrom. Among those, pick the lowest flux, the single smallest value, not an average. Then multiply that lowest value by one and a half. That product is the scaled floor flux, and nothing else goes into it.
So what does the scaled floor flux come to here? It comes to 1.18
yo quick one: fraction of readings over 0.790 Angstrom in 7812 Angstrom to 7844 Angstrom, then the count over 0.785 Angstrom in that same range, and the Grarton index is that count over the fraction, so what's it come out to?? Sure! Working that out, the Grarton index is 20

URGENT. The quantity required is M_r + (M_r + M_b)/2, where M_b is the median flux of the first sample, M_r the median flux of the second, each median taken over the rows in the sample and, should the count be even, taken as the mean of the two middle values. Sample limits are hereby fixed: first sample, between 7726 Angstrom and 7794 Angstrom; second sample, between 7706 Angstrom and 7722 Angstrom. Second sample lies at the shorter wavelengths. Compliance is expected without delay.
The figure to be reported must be 1.587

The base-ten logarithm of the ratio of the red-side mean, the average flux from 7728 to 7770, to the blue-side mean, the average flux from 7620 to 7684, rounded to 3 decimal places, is -0.010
